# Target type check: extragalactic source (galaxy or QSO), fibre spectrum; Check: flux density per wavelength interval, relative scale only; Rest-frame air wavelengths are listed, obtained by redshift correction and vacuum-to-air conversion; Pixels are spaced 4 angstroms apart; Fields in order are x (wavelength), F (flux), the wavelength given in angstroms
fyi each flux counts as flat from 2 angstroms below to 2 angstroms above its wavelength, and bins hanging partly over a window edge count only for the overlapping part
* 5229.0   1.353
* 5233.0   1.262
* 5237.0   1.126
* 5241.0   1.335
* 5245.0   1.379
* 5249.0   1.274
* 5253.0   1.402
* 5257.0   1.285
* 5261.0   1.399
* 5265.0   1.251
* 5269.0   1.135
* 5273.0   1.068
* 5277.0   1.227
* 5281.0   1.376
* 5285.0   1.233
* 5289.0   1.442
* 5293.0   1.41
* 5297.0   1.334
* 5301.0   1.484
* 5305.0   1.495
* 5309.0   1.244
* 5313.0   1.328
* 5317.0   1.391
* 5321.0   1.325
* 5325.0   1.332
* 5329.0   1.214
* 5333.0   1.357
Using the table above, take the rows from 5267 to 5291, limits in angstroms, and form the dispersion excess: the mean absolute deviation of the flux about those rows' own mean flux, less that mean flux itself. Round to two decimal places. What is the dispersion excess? -1.14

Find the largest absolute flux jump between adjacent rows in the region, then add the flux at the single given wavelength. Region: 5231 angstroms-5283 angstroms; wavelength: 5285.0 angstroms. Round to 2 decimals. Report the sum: 1.44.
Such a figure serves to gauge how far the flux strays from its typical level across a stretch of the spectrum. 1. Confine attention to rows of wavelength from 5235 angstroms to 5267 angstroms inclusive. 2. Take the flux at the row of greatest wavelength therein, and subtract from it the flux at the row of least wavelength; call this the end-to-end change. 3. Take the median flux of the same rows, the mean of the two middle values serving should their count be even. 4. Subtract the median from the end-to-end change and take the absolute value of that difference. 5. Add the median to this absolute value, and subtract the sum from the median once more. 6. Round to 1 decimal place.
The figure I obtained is -1.2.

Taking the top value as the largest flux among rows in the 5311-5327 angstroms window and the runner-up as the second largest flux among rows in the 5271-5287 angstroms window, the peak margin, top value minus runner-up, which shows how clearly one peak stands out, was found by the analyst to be 0.16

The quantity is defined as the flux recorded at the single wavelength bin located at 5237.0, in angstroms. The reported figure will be 1.126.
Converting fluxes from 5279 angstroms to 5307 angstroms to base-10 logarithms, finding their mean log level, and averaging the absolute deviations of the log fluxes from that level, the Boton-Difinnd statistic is 0.0222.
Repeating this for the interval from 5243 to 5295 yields 0.0320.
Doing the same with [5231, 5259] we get 0.0223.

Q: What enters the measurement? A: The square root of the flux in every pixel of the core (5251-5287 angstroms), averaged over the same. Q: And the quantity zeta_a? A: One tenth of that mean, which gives 0.1123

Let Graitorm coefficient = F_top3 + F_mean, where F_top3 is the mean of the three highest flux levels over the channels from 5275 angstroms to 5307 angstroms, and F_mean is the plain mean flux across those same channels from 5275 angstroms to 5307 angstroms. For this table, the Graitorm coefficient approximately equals 2.85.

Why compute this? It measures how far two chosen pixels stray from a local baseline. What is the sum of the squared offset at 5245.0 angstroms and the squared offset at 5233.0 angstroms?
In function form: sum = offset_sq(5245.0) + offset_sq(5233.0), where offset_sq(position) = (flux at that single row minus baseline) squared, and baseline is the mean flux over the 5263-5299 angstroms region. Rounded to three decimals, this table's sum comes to 0.011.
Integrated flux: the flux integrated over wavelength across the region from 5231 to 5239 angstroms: 9.6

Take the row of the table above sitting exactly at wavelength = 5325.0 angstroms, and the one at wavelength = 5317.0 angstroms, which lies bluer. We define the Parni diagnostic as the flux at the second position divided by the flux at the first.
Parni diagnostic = 1.04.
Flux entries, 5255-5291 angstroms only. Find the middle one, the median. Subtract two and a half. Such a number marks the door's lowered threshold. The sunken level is -1.25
